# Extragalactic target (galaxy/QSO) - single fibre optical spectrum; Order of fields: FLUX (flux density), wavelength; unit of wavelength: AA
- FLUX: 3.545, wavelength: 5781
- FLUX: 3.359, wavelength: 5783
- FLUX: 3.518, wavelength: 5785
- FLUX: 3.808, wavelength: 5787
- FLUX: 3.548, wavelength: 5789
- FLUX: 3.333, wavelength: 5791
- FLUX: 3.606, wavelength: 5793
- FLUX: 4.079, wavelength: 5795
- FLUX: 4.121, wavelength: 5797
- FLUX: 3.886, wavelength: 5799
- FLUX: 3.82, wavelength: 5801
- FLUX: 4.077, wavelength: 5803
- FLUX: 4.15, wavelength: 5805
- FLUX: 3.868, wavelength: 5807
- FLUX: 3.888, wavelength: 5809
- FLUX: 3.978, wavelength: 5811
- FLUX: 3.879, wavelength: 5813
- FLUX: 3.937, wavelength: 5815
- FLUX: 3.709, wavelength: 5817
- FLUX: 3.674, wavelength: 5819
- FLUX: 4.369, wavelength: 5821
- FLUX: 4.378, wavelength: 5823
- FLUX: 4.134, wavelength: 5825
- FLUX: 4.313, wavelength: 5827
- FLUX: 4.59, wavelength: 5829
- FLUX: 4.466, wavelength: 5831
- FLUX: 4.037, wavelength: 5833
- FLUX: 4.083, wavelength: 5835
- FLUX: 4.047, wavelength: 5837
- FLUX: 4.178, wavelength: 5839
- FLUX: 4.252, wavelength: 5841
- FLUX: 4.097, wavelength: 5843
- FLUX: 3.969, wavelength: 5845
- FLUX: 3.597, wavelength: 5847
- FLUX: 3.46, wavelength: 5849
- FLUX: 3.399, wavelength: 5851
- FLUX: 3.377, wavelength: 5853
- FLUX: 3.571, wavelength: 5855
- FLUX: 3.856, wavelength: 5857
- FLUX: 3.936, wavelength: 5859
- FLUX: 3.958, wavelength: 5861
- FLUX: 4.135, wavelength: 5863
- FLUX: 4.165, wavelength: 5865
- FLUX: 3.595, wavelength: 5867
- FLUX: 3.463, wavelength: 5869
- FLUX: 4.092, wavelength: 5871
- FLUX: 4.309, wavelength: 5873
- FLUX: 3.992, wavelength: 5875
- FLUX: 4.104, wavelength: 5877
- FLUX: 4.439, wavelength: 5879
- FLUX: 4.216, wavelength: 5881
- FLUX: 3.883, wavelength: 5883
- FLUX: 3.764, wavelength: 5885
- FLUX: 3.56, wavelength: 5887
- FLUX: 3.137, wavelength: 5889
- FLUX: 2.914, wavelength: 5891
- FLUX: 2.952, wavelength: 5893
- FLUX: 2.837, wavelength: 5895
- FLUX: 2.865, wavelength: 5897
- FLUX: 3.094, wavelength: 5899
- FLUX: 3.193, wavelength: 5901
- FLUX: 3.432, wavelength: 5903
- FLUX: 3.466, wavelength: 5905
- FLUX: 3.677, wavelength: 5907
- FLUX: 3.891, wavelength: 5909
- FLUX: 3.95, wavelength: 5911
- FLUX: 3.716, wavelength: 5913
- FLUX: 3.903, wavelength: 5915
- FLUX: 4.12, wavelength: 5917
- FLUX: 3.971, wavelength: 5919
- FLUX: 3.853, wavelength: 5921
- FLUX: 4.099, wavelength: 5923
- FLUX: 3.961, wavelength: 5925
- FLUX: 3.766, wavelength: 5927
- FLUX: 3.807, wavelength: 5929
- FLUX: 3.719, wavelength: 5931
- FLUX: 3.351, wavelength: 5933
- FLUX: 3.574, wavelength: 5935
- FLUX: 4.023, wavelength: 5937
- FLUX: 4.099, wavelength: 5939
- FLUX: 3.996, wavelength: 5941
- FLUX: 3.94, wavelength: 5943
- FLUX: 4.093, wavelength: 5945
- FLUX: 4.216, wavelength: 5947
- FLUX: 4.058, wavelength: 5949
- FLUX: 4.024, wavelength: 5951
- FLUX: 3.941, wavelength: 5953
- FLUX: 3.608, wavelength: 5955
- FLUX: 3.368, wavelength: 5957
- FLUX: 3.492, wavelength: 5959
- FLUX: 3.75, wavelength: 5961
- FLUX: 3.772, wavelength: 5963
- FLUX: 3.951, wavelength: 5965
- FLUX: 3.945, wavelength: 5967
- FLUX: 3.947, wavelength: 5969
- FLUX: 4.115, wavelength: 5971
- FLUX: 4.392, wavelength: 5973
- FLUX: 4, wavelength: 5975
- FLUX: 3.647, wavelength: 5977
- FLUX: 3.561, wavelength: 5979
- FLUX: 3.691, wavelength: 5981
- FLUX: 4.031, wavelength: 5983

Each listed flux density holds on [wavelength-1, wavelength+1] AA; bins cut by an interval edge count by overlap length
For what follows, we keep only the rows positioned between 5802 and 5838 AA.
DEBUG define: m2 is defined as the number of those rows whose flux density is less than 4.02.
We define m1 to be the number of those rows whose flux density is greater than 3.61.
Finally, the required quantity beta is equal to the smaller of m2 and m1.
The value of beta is 7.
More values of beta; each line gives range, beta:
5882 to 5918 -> 8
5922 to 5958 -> 11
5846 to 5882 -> 11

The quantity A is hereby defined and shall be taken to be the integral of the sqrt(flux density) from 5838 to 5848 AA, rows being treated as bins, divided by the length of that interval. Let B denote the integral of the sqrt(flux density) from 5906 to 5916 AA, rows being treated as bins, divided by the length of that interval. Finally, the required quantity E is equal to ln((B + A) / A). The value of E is 0.681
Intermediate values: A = 2.00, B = 1.96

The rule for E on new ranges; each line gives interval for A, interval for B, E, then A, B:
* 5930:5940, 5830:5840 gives 0.720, 1.94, 2.04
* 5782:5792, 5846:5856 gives 0.691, 1.87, 1.87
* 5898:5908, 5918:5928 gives 0.732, 1.84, 1.98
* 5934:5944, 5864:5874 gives 0.693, 1.98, 1.98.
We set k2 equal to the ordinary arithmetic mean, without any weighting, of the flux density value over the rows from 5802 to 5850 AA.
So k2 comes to 4.05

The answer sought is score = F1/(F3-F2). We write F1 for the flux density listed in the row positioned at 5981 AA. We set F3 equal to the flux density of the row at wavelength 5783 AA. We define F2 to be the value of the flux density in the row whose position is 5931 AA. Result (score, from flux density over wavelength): -10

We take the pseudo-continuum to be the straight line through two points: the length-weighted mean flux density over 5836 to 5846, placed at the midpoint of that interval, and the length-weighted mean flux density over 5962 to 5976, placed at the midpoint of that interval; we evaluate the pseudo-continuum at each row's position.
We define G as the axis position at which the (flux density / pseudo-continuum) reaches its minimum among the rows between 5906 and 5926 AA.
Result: 5907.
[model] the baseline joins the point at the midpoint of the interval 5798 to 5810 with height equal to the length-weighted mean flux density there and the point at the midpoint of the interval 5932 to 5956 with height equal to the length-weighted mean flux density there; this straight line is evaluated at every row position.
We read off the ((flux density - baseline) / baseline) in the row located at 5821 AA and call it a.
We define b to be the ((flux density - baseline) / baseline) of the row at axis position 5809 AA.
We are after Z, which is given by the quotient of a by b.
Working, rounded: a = 0.11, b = -0.01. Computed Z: -7.2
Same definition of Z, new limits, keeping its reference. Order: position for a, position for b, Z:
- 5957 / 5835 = -3.8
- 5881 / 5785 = -0.7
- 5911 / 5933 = -0.1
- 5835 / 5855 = -0.4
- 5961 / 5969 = -3.6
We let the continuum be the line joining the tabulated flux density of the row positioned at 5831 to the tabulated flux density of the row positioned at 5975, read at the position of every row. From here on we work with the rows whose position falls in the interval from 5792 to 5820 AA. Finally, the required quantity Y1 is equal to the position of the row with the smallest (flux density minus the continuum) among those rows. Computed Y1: 5793 AA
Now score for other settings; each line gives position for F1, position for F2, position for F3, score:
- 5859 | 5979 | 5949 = 8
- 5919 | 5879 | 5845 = -8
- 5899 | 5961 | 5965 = 15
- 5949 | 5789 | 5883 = 12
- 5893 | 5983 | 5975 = -95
